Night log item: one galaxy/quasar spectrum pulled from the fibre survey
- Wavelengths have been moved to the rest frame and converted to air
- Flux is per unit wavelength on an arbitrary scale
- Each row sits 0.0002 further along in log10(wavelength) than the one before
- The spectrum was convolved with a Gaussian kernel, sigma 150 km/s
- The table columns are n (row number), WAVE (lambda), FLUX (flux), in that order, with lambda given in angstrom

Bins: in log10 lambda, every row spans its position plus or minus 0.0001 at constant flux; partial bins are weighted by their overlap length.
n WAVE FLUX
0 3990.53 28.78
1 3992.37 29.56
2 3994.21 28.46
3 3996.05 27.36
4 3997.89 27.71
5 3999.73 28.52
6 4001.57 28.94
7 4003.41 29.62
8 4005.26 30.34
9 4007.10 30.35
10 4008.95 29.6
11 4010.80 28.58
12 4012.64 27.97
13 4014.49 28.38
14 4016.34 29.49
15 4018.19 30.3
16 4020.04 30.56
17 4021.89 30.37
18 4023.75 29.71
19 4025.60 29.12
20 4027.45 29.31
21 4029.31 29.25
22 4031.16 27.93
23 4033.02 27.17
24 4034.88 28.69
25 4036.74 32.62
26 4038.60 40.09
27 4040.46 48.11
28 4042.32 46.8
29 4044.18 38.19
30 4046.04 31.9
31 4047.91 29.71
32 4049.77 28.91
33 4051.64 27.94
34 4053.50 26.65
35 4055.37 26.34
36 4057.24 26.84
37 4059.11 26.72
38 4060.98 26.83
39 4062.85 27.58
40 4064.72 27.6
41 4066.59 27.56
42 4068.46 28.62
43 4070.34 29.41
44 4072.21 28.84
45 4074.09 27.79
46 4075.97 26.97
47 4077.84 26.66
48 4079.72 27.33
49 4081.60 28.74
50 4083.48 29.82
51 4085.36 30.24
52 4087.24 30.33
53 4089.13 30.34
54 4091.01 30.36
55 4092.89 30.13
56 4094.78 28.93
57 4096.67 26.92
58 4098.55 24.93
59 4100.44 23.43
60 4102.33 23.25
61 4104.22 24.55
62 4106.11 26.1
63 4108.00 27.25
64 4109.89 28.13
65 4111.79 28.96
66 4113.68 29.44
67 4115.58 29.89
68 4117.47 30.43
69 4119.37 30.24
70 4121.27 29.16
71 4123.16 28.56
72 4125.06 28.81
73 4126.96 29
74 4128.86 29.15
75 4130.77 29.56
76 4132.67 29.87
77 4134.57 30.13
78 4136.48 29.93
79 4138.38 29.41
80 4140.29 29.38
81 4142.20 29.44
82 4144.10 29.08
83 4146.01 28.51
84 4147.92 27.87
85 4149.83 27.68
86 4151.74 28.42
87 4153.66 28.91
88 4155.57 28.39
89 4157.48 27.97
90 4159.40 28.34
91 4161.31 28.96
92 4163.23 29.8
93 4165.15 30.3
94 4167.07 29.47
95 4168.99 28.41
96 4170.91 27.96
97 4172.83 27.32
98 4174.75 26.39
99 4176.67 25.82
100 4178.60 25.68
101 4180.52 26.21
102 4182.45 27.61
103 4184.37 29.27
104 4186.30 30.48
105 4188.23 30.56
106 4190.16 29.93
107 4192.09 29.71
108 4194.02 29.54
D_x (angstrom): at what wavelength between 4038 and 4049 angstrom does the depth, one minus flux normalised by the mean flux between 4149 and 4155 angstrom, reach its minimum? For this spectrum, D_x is 4040.46 angstrom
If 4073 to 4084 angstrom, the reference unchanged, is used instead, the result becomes 4083.48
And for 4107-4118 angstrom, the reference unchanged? 4117.47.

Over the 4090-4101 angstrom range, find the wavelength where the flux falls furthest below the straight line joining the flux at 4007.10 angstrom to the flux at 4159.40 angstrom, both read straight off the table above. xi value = 4100.44 angstrom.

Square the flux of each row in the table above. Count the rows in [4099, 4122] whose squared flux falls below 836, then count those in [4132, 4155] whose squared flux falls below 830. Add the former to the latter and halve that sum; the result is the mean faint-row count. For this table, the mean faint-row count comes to 5.0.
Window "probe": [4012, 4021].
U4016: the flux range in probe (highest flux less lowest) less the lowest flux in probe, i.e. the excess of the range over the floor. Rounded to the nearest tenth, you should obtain -25.4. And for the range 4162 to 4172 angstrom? -25.6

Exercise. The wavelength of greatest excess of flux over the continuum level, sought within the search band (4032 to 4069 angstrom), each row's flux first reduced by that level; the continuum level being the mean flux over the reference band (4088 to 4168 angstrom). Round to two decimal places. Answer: 4040.46 angstrom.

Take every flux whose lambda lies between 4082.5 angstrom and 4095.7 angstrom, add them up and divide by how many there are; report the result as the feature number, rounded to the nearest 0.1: 30.0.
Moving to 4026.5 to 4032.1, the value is 28.8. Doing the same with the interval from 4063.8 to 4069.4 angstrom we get 27.9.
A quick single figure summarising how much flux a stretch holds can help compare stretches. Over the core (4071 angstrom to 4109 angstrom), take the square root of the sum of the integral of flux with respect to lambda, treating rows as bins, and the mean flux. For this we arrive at 33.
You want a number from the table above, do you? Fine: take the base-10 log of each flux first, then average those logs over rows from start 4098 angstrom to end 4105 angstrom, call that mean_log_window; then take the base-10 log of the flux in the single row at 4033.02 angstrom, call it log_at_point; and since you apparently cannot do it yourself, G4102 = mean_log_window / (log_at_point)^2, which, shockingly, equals 0.67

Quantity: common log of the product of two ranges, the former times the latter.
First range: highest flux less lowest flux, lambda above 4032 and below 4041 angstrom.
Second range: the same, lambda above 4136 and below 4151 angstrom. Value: 1.7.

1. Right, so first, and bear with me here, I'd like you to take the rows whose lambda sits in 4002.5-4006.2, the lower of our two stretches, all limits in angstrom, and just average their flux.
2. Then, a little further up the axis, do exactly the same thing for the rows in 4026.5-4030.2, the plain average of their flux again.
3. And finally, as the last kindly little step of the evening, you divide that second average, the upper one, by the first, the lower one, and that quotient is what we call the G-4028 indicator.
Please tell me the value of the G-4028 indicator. 0.98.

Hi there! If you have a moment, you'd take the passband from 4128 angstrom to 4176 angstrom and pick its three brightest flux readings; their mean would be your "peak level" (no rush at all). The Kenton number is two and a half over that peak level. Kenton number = 0.083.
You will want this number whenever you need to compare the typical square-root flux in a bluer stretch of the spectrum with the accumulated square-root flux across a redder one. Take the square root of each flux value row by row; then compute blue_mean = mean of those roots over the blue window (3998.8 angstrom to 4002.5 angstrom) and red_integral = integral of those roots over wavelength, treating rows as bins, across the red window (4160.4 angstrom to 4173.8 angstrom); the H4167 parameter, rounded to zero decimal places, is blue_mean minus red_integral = -67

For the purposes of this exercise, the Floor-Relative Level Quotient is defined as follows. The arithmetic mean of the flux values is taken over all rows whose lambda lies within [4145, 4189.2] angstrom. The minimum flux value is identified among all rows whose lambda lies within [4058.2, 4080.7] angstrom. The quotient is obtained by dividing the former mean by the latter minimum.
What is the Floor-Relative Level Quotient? 1.06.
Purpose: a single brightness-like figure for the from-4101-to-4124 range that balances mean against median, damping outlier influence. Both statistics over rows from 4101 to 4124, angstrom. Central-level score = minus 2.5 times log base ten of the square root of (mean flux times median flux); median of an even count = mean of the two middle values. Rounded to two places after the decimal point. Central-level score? -3.63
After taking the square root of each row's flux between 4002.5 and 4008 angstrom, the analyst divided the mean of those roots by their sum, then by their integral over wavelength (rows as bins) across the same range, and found 0.011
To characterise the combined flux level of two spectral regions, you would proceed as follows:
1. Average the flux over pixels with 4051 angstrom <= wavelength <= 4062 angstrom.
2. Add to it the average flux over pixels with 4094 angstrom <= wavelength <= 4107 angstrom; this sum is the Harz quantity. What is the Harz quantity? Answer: 52.3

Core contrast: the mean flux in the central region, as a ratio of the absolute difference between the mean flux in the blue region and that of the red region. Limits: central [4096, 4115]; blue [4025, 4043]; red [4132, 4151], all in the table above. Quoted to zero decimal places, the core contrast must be 6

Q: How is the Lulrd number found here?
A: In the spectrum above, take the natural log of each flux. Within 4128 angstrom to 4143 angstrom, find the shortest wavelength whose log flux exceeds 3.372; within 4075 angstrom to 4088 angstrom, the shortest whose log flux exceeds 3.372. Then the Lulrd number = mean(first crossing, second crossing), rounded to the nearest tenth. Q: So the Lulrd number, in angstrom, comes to 4106.2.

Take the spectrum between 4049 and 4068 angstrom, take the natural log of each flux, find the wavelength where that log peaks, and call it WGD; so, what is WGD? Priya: 4049.77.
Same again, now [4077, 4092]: 4091.01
